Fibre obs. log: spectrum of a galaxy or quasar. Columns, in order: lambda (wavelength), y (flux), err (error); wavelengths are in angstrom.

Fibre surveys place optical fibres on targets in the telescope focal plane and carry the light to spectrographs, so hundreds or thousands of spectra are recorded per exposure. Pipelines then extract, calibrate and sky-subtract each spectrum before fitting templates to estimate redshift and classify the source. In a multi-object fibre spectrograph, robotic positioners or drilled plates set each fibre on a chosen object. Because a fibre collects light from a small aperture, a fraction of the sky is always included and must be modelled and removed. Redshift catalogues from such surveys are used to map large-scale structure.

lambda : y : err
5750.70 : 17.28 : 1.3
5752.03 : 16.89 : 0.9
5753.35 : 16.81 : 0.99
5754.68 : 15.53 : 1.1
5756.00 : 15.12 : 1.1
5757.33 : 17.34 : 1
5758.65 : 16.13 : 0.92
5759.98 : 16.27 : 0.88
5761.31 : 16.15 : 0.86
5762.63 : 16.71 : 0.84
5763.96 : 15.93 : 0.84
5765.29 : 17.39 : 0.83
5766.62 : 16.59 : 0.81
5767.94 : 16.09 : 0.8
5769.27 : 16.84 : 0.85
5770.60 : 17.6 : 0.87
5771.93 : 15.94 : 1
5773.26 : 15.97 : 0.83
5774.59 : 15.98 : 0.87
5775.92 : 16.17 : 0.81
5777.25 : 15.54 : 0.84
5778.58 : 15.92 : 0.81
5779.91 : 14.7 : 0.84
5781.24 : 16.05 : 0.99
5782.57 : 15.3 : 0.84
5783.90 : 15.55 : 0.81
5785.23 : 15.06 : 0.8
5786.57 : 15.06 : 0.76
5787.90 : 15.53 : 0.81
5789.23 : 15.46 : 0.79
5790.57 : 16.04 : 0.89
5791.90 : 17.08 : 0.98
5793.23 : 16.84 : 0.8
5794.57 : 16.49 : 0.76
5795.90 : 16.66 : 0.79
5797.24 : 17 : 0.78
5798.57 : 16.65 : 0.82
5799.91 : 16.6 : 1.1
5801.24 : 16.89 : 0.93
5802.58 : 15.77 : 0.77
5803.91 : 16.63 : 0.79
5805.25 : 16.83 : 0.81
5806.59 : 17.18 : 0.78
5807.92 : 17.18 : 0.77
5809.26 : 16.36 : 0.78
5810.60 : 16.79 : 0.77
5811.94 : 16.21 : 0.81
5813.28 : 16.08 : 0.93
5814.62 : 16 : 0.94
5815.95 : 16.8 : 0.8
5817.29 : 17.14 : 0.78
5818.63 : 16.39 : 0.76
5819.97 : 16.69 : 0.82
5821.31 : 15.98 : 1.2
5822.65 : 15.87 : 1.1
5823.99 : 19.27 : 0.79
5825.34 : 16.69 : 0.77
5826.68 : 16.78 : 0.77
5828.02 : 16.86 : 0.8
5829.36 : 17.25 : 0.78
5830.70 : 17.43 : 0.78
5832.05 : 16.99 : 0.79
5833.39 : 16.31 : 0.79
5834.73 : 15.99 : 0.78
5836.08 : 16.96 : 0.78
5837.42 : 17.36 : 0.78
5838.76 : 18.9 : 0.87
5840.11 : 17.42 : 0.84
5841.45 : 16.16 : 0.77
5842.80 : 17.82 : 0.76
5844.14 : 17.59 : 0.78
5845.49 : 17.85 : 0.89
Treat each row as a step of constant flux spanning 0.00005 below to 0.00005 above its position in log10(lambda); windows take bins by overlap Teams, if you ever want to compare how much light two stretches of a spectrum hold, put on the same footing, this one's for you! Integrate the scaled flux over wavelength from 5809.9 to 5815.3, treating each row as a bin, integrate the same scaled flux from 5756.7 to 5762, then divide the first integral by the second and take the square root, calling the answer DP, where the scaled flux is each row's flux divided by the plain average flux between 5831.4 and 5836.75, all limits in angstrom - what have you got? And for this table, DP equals 1.00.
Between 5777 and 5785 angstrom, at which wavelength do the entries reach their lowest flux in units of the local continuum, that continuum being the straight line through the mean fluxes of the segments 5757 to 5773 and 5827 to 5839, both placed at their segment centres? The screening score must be 5779.91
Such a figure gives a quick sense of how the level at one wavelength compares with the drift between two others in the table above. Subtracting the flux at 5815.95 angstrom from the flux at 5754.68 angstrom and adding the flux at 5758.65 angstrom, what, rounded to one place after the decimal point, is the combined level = 14.9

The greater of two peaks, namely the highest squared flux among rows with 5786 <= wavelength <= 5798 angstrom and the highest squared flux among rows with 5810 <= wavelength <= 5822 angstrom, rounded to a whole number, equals 294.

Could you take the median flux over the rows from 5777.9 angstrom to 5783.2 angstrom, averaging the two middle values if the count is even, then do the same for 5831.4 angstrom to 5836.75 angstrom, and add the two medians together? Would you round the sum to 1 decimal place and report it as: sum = 32.2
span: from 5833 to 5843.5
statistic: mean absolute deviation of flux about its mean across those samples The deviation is 0.8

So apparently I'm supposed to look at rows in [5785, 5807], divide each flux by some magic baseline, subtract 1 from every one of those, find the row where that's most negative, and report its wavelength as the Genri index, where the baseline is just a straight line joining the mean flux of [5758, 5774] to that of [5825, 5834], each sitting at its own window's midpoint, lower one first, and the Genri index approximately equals 5786.57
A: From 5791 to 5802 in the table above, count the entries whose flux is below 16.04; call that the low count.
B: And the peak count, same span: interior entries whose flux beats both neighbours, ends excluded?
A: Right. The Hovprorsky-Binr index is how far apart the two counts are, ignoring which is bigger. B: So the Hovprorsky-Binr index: 1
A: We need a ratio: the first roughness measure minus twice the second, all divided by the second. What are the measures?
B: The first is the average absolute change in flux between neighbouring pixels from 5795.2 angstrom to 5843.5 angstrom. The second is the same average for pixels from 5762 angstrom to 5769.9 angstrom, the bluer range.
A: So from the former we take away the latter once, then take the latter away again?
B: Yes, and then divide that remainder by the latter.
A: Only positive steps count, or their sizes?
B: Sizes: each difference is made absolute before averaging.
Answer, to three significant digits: -1.20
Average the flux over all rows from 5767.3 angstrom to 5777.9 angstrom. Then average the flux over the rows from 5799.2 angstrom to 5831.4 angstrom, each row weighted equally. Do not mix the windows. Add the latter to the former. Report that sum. 33.0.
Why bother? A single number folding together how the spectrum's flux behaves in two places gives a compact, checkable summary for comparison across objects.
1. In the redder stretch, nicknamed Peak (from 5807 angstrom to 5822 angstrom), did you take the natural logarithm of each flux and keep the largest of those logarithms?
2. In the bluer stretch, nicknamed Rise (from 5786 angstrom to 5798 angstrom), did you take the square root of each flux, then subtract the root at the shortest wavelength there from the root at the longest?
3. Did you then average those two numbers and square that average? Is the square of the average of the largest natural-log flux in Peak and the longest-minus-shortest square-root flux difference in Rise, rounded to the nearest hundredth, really 2.38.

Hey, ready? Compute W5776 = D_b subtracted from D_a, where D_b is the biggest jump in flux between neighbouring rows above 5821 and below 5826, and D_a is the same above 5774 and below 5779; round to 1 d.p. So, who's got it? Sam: -2.8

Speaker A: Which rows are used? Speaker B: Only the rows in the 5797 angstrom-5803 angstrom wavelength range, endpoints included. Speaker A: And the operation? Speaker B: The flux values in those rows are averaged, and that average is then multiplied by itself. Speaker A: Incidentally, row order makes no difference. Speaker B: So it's 275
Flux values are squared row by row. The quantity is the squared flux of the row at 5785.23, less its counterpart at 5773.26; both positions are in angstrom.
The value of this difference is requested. -28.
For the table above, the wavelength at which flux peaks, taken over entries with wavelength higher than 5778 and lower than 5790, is 5781.24 angstrom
